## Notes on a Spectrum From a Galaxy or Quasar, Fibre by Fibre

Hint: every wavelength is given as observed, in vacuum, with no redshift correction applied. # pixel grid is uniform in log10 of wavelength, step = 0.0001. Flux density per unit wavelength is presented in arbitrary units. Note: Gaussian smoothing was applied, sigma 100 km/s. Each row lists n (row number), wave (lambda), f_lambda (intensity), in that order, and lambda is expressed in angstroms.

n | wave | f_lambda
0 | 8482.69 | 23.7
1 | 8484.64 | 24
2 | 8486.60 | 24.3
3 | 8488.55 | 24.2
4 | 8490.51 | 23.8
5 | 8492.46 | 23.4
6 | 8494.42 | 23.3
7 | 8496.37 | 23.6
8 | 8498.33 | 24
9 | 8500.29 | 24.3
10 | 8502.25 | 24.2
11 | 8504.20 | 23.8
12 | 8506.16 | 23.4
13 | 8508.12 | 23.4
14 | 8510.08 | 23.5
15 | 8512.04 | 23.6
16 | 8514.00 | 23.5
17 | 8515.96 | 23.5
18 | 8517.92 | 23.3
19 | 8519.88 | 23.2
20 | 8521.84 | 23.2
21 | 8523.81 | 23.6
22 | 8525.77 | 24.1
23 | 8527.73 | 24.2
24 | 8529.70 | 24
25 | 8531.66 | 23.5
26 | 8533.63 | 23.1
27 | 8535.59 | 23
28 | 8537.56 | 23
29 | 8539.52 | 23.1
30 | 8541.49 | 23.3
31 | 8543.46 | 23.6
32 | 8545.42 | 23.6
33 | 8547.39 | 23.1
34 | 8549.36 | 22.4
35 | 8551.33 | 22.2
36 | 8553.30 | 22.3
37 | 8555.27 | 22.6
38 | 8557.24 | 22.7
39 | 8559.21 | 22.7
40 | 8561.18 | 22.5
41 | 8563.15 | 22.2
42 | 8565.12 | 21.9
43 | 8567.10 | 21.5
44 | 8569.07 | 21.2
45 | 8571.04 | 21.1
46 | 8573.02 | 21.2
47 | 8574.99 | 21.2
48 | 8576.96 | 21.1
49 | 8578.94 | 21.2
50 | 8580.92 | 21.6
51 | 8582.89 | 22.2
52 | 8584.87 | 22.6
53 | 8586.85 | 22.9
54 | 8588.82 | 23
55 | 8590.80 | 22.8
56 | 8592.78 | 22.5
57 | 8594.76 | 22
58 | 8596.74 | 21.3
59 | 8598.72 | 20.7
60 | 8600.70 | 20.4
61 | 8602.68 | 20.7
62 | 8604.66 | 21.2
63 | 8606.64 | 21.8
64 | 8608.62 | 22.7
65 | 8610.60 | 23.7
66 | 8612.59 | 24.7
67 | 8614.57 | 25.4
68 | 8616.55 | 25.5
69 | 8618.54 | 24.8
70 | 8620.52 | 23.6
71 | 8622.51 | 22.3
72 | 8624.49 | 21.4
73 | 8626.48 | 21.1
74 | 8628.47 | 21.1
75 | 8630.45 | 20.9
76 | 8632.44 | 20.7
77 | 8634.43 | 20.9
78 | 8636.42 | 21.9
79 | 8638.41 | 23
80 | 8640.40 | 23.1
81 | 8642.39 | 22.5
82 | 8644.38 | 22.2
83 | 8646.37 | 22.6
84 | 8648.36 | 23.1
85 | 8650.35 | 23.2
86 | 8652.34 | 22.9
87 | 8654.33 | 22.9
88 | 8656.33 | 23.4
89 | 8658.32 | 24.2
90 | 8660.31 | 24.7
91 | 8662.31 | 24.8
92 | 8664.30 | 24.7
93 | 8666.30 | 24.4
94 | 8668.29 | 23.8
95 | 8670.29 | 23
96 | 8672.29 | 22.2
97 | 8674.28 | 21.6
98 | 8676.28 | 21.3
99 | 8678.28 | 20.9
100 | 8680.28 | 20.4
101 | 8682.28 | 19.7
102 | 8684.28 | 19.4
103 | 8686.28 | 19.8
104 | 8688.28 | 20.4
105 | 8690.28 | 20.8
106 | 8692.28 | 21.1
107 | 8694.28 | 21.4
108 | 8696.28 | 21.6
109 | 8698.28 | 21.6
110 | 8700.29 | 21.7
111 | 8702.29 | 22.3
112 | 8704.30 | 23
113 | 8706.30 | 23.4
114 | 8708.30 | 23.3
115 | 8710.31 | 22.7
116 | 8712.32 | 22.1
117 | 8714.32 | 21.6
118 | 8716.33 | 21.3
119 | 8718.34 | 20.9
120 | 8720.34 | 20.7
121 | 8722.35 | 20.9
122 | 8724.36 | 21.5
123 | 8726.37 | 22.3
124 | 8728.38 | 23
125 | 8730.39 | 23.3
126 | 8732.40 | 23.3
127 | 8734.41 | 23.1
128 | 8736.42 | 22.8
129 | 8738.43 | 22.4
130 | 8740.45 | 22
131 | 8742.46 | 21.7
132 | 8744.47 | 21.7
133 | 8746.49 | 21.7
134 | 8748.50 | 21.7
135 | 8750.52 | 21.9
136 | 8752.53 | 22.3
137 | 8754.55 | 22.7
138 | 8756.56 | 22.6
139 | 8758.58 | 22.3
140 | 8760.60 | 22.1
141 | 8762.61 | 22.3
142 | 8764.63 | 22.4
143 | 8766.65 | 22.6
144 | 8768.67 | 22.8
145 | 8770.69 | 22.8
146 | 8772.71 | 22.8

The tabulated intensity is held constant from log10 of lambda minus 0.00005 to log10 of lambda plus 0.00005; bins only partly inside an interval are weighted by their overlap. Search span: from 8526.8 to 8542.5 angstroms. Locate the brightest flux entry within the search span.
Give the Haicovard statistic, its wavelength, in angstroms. 8527.73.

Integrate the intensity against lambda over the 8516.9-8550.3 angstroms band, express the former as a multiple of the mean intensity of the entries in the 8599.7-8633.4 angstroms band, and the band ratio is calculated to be 34.7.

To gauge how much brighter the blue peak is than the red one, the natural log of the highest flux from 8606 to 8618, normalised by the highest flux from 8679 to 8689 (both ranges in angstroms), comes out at 0.22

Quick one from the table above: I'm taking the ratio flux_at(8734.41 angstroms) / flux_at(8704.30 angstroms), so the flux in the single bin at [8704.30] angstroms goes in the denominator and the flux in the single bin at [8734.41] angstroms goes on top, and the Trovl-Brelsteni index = 1.004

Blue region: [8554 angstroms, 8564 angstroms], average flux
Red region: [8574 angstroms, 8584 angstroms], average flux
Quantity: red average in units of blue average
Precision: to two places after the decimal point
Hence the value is 0.95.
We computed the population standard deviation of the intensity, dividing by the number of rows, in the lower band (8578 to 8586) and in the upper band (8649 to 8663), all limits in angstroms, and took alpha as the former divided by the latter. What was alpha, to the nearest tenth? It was 0.7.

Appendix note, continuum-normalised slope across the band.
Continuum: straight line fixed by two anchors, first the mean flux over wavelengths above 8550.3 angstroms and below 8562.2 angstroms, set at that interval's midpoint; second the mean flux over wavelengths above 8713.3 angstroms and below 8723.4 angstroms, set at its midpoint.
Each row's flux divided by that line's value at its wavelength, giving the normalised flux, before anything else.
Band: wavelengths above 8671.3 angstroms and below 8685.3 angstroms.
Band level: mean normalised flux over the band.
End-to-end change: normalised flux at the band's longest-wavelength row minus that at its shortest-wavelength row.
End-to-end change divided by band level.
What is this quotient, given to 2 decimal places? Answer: -0.13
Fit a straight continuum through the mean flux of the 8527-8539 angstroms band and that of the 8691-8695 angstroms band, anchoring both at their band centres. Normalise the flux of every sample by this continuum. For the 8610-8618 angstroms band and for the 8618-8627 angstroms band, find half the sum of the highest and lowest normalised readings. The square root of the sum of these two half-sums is 1.46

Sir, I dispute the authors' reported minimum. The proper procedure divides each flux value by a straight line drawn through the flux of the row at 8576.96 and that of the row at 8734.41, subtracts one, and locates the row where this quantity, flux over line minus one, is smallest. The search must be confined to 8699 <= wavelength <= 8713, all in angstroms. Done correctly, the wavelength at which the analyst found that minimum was 8700.29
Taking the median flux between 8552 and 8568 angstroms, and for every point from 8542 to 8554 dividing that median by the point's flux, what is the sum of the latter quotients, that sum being 5.88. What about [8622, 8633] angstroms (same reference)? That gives 6.33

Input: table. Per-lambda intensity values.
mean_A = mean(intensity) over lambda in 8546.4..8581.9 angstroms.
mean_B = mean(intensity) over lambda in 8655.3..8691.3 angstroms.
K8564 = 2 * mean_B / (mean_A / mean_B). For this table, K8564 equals 44.9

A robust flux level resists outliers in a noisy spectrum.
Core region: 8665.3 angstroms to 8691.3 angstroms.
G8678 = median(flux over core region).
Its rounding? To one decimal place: 20.9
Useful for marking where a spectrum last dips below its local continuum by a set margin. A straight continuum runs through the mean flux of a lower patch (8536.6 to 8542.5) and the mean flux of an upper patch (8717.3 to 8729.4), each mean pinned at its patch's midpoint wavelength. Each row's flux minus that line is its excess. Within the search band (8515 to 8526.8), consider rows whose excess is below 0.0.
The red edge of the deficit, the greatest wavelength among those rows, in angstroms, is 8521.84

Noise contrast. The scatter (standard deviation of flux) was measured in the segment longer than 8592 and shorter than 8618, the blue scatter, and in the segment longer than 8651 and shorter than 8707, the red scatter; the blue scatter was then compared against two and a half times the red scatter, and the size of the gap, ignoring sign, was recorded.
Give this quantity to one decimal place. 2.2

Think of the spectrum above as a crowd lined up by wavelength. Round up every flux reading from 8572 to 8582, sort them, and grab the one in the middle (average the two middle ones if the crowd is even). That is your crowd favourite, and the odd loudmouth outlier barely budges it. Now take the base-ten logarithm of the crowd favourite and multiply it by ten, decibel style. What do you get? 13.3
